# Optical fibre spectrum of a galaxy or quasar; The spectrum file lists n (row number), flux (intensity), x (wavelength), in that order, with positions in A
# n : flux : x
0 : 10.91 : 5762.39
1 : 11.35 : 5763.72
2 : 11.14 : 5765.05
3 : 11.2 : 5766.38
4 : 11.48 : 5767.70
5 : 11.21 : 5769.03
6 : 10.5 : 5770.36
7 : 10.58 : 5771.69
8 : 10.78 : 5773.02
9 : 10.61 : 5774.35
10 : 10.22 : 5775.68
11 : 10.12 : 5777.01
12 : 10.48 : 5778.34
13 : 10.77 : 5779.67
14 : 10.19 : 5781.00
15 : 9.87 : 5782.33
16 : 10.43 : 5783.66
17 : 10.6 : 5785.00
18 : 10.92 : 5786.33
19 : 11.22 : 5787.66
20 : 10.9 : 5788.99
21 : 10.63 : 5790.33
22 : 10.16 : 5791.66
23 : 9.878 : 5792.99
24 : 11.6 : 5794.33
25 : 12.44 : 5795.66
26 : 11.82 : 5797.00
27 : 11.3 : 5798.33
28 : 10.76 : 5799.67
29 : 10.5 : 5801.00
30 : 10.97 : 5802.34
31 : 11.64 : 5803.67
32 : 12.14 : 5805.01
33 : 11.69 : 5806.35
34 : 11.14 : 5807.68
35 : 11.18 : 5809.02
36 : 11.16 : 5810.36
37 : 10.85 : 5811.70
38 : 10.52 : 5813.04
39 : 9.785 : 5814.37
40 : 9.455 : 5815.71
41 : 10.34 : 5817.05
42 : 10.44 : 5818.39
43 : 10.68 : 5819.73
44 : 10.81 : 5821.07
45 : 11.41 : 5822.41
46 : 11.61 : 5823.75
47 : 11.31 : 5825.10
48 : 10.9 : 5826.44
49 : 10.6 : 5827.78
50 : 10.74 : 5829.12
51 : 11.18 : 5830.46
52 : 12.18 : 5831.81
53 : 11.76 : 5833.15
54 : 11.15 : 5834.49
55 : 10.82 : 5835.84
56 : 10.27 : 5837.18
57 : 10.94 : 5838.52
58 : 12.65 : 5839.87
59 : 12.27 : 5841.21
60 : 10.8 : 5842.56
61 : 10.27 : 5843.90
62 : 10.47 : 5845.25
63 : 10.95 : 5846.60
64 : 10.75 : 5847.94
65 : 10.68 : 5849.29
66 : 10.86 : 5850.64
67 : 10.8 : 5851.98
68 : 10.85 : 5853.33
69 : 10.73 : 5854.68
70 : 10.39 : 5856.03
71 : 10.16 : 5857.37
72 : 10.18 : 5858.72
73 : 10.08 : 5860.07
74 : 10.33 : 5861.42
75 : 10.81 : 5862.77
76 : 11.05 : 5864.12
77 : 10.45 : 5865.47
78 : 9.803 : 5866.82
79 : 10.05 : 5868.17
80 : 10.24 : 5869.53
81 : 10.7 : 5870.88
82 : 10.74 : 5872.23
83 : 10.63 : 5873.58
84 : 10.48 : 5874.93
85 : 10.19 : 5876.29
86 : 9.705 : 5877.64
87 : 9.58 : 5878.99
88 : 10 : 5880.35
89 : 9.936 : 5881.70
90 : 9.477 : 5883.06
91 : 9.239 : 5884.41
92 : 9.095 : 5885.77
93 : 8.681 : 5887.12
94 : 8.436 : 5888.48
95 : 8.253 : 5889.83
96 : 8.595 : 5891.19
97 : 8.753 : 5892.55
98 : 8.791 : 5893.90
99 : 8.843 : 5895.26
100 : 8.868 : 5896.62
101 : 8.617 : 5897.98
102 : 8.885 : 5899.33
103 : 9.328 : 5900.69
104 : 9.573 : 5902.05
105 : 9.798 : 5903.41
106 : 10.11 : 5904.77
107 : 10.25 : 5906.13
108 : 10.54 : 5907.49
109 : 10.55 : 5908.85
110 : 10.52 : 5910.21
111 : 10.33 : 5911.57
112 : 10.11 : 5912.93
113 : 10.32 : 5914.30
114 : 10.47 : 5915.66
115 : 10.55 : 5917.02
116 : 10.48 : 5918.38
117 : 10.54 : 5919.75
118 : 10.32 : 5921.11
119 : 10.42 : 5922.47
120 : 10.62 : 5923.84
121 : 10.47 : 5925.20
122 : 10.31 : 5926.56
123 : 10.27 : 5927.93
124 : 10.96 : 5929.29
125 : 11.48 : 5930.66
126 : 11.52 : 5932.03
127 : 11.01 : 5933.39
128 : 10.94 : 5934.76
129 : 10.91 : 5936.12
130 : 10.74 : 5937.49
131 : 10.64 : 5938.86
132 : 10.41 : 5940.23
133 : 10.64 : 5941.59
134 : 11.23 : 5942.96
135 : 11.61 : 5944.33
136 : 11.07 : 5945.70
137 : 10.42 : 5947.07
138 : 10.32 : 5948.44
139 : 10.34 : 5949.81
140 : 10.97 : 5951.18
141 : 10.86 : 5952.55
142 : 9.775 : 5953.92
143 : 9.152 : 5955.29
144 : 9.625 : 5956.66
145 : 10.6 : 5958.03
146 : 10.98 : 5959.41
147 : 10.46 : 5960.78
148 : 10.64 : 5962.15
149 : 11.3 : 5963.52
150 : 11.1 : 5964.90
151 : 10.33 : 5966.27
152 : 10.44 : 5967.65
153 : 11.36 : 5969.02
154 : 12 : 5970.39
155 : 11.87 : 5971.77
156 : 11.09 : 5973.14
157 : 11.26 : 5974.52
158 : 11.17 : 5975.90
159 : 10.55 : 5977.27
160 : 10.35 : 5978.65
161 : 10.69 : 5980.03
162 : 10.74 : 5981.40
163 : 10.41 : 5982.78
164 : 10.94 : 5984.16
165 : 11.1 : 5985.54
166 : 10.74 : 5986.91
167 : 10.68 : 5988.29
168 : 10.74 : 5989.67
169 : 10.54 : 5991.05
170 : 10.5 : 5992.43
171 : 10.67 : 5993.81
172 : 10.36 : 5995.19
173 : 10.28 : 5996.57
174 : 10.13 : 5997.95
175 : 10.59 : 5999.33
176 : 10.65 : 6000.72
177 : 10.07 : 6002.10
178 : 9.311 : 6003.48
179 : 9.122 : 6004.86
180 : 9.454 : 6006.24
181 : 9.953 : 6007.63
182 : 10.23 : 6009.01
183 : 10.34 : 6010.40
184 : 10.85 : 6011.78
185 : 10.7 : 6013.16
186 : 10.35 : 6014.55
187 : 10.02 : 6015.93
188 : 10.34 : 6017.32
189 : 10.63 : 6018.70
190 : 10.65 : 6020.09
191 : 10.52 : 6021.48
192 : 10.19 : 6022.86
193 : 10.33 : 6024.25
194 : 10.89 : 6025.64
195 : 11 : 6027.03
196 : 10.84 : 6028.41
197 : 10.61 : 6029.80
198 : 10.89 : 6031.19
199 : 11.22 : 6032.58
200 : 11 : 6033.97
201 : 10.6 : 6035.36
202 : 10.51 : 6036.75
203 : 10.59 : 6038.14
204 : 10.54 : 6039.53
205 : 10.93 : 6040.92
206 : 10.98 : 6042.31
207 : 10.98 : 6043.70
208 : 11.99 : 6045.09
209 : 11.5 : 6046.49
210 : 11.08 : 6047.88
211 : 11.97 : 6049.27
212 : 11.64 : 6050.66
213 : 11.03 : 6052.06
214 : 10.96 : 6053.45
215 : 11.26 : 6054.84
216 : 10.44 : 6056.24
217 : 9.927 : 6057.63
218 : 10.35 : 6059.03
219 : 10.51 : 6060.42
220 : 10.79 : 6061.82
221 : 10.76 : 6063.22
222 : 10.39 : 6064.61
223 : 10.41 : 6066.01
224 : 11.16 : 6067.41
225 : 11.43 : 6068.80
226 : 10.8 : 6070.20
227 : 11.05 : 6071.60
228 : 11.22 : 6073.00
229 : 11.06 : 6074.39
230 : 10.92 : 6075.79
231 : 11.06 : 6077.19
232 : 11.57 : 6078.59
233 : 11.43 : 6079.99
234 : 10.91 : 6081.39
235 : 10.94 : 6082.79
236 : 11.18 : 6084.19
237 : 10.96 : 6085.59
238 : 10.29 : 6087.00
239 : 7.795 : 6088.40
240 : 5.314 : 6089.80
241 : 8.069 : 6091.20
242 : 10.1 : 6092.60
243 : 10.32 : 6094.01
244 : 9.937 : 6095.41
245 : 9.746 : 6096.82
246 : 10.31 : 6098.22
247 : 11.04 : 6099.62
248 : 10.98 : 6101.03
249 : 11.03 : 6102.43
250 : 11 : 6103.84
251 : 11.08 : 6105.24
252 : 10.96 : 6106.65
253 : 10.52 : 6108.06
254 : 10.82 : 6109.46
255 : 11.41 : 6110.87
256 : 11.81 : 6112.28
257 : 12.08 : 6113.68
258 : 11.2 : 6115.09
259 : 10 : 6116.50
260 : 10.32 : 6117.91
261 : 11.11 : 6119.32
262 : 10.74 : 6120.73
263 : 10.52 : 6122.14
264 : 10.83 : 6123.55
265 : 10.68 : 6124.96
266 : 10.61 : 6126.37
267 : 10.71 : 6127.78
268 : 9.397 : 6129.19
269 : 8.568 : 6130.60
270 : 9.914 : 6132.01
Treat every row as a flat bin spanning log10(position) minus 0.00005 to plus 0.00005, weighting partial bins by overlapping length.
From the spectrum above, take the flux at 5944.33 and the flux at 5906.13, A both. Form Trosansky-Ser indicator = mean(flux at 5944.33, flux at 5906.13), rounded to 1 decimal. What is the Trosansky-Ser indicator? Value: 10.9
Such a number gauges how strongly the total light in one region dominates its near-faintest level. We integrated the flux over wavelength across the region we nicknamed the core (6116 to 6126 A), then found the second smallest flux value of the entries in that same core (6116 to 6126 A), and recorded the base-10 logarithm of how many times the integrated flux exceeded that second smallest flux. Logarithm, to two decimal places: 1.01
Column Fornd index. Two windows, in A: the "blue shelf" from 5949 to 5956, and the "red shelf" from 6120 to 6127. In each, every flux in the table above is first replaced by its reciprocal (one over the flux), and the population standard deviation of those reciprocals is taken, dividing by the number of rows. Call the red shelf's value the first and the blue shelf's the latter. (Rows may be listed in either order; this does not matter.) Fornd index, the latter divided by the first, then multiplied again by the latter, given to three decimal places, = 0.049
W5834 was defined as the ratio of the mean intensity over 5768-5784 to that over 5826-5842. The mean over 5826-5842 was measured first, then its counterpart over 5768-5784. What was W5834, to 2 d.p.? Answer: 0.93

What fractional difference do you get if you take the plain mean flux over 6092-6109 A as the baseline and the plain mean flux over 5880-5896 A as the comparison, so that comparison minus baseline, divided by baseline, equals -0.15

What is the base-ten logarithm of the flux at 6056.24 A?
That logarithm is 1.02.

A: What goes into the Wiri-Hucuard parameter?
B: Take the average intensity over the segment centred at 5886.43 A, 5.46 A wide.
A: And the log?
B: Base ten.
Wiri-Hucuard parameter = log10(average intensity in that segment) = 0.95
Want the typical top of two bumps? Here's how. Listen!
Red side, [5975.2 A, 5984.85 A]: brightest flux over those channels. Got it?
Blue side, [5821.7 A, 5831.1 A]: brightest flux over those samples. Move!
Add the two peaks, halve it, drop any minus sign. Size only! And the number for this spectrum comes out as 11.39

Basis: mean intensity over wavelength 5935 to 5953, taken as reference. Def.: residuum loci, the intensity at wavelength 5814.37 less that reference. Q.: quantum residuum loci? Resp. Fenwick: -1.0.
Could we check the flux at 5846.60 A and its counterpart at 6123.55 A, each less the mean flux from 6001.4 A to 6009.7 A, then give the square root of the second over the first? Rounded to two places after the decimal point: 0.95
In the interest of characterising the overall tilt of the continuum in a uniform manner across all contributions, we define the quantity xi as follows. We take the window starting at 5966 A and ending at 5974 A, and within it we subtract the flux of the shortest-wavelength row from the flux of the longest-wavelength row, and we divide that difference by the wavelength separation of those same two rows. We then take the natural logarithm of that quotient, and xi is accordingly -2.2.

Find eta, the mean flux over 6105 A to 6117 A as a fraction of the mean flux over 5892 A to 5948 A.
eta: 1.08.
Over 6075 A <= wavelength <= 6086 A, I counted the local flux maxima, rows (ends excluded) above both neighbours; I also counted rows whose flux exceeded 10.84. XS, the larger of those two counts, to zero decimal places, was 8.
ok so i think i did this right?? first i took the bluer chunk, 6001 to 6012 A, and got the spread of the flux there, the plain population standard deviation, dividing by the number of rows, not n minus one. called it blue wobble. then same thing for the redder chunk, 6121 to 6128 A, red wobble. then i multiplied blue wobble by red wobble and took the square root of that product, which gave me 0.24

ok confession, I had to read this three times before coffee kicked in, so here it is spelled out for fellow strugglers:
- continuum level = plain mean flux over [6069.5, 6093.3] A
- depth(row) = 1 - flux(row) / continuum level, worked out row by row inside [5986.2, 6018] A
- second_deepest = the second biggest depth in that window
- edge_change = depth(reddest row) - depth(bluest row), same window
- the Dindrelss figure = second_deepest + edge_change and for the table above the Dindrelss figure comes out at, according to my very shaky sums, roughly 0.13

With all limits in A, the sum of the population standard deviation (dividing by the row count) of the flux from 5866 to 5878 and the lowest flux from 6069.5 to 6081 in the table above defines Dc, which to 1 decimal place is 11.2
